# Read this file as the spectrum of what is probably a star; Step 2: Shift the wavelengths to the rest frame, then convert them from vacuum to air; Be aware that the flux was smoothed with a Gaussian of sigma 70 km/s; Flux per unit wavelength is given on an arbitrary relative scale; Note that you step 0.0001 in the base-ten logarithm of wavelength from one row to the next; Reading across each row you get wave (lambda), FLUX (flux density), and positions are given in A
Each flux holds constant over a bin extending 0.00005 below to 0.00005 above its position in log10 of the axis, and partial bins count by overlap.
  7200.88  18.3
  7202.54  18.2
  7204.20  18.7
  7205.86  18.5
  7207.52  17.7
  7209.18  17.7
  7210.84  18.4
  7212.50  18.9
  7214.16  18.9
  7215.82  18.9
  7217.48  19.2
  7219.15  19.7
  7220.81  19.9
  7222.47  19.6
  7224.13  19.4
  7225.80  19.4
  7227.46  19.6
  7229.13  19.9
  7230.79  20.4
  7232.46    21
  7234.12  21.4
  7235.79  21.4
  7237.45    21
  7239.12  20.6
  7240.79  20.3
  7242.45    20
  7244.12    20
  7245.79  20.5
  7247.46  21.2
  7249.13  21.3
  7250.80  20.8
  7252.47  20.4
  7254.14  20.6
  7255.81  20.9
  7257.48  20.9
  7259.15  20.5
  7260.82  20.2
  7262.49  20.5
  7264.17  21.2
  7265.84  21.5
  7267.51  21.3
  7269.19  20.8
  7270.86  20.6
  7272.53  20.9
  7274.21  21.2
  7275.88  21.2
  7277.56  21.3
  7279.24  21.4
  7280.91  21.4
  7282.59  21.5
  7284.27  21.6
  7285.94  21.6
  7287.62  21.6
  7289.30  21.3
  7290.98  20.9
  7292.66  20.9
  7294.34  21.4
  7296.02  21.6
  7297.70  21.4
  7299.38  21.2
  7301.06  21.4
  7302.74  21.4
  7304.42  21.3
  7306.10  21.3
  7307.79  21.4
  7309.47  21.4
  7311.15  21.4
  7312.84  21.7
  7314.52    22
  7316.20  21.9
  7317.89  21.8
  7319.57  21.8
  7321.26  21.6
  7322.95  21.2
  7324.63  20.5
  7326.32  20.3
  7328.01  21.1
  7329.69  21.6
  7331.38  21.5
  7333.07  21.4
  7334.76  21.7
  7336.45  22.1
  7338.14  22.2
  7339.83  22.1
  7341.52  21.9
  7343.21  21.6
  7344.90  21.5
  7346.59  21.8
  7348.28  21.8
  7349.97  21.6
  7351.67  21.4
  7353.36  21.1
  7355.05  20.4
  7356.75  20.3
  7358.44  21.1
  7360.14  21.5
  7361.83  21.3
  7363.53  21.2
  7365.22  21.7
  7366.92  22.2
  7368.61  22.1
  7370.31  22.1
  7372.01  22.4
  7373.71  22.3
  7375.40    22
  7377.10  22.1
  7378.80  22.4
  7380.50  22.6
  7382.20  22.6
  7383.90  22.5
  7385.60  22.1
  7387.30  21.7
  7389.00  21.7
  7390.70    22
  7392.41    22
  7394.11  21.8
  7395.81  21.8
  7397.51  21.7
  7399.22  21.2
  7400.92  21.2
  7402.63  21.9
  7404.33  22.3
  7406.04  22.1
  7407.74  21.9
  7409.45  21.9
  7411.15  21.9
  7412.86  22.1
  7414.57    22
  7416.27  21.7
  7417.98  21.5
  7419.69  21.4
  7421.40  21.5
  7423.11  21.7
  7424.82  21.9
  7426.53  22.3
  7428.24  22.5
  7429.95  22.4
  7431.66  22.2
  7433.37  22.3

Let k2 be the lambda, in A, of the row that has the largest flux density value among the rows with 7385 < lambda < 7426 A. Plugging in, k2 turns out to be 7404.33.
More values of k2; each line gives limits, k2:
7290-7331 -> 7314.52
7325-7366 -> 7338.14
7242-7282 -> 7265.84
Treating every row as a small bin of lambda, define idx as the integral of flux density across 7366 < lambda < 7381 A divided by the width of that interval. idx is 22.2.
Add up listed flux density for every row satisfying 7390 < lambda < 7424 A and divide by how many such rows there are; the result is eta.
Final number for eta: 21.8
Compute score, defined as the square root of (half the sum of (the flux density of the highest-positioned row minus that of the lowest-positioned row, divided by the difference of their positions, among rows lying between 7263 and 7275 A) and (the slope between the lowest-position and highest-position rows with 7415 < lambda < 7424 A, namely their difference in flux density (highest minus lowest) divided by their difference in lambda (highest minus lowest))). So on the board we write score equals 0.00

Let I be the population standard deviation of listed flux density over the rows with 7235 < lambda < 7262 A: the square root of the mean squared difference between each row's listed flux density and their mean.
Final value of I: 0.42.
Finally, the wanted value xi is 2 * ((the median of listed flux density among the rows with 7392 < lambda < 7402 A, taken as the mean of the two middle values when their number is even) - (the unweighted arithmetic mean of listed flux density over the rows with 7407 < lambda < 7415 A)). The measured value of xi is -0.4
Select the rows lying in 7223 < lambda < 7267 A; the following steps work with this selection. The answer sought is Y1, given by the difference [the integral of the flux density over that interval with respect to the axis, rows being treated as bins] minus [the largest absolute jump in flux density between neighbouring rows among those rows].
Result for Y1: 905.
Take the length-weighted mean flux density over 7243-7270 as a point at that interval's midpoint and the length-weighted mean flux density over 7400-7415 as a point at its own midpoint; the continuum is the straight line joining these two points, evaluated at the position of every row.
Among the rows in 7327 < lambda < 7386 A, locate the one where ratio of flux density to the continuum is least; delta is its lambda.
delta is 7356.75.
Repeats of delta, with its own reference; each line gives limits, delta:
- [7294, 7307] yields 7299.38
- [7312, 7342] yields 7326.32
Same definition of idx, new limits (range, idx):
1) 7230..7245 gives 20.7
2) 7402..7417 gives 22.0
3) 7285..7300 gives 21.3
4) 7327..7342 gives 21.7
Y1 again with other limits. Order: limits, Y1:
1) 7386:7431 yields 983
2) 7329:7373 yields 950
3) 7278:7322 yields 944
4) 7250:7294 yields 925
